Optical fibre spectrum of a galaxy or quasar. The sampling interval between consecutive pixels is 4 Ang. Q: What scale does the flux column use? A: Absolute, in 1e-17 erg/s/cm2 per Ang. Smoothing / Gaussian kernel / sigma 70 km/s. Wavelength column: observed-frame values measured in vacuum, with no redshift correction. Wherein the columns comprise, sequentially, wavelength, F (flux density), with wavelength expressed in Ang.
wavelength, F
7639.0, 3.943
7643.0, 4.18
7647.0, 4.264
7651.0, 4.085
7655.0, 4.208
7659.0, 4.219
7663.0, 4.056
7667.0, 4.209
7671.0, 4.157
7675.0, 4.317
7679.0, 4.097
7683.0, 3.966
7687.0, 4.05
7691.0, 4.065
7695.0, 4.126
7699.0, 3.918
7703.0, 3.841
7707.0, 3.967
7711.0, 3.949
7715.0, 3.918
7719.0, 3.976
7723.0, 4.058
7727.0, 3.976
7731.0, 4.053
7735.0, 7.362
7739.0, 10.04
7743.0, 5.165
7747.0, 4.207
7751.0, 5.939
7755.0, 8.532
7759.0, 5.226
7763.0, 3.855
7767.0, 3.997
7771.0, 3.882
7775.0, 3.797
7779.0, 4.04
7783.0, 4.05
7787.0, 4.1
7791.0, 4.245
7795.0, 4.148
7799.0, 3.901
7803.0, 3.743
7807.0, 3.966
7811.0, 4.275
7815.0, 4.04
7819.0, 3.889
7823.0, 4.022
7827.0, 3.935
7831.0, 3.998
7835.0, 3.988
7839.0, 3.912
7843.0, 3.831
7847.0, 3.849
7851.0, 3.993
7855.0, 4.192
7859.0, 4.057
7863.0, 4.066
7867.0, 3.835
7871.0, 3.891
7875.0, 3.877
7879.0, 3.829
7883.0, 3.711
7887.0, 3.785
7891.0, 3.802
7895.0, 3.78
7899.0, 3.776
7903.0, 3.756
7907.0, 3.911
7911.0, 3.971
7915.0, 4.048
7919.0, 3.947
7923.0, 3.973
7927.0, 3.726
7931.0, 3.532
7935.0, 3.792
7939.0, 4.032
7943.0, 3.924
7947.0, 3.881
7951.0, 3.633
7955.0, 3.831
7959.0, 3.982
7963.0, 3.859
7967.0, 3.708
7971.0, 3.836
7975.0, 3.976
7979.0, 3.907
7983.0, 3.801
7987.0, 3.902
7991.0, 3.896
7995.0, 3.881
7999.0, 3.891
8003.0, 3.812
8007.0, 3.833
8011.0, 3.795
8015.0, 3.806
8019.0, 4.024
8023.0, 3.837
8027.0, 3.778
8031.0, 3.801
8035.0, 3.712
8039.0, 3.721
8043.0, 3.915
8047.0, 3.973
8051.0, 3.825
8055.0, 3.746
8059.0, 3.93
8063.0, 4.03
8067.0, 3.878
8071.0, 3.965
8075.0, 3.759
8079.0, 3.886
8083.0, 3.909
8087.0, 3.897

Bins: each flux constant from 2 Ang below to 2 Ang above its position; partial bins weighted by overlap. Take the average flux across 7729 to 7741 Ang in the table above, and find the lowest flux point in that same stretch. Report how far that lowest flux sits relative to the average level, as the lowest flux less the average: -3.10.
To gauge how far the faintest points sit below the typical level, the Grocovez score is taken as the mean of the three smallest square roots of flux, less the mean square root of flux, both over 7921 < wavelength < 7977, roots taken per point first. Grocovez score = -0.05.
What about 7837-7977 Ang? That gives -0.06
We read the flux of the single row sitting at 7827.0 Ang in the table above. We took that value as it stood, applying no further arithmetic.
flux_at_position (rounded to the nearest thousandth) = 3.935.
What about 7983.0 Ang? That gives 3.801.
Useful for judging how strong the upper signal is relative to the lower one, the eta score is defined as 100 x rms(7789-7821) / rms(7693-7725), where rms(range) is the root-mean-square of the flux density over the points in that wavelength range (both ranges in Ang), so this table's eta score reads 102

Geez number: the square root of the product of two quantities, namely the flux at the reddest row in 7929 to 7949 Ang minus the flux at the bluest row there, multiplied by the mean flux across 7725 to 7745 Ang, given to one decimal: 1.5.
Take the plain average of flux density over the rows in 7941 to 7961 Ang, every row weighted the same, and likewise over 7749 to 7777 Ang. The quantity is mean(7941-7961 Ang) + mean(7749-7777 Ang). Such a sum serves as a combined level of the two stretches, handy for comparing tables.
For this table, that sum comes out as 8.9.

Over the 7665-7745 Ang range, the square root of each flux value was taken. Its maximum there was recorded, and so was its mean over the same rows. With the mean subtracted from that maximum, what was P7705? 1.05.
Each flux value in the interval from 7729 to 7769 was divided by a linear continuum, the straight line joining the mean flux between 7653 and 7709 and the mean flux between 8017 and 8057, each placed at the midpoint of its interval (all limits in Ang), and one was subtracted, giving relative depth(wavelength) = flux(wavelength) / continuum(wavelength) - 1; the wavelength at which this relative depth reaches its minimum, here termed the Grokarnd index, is 7763.0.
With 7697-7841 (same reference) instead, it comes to 7803.0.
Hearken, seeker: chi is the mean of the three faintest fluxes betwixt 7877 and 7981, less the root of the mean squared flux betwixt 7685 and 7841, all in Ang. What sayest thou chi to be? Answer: -1.0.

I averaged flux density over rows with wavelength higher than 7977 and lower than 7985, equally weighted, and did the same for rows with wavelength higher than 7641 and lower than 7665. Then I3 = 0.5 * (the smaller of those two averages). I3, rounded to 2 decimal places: 1.93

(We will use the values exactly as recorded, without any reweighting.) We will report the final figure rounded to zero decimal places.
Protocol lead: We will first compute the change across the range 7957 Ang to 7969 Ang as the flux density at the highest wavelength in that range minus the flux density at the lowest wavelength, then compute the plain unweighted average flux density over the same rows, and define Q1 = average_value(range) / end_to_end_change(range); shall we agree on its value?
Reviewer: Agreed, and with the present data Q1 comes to -14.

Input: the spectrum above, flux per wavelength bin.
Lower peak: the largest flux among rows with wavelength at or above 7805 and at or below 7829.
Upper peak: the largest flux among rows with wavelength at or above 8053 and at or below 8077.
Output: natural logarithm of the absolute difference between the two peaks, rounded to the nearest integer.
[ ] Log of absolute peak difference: -1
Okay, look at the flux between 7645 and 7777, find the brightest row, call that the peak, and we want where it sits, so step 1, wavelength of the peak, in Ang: 7739.0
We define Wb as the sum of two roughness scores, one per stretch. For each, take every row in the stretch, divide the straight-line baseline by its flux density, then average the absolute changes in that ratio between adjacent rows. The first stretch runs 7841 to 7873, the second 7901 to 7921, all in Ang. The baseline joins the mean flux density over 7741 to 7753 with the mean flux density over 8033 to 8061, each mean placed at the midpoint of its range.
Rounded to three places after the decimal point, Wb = 0.065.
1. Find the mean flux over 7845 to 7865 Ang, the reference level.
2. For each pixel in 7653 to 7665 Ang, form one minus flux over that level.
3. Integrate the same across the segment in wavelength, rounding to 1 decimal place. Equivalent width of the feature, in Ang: -0.4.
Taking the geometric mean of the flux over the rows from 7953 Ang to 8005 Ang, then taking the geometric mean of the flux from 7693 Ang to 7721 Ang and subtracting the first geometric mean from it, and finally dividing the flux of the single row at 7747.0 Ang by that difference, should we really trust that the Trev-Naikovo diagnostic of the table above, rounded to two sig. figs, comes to 48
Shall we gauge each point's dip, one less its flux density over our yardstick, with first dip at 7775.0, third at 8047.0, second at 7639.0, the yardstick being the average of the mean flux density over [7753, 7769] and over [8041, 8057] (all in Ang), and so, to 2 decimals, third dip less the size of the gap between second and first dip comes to 0.11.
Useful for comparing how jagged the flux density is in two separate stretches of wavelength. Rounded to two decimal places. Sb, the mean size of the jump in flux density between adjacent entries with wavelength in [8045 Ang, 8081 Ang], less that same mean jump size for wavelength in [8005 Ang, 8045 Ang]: 0.04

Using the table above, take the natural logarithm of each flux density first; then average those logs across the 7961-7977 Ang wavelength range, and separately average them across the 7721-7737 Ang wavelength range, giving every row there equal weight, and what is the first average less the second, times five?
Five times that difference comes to -1.0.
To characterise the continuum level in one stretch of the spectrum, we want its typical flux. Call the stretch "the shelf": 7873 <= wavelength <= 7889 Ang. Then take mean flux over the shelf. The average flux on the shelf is 3.80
